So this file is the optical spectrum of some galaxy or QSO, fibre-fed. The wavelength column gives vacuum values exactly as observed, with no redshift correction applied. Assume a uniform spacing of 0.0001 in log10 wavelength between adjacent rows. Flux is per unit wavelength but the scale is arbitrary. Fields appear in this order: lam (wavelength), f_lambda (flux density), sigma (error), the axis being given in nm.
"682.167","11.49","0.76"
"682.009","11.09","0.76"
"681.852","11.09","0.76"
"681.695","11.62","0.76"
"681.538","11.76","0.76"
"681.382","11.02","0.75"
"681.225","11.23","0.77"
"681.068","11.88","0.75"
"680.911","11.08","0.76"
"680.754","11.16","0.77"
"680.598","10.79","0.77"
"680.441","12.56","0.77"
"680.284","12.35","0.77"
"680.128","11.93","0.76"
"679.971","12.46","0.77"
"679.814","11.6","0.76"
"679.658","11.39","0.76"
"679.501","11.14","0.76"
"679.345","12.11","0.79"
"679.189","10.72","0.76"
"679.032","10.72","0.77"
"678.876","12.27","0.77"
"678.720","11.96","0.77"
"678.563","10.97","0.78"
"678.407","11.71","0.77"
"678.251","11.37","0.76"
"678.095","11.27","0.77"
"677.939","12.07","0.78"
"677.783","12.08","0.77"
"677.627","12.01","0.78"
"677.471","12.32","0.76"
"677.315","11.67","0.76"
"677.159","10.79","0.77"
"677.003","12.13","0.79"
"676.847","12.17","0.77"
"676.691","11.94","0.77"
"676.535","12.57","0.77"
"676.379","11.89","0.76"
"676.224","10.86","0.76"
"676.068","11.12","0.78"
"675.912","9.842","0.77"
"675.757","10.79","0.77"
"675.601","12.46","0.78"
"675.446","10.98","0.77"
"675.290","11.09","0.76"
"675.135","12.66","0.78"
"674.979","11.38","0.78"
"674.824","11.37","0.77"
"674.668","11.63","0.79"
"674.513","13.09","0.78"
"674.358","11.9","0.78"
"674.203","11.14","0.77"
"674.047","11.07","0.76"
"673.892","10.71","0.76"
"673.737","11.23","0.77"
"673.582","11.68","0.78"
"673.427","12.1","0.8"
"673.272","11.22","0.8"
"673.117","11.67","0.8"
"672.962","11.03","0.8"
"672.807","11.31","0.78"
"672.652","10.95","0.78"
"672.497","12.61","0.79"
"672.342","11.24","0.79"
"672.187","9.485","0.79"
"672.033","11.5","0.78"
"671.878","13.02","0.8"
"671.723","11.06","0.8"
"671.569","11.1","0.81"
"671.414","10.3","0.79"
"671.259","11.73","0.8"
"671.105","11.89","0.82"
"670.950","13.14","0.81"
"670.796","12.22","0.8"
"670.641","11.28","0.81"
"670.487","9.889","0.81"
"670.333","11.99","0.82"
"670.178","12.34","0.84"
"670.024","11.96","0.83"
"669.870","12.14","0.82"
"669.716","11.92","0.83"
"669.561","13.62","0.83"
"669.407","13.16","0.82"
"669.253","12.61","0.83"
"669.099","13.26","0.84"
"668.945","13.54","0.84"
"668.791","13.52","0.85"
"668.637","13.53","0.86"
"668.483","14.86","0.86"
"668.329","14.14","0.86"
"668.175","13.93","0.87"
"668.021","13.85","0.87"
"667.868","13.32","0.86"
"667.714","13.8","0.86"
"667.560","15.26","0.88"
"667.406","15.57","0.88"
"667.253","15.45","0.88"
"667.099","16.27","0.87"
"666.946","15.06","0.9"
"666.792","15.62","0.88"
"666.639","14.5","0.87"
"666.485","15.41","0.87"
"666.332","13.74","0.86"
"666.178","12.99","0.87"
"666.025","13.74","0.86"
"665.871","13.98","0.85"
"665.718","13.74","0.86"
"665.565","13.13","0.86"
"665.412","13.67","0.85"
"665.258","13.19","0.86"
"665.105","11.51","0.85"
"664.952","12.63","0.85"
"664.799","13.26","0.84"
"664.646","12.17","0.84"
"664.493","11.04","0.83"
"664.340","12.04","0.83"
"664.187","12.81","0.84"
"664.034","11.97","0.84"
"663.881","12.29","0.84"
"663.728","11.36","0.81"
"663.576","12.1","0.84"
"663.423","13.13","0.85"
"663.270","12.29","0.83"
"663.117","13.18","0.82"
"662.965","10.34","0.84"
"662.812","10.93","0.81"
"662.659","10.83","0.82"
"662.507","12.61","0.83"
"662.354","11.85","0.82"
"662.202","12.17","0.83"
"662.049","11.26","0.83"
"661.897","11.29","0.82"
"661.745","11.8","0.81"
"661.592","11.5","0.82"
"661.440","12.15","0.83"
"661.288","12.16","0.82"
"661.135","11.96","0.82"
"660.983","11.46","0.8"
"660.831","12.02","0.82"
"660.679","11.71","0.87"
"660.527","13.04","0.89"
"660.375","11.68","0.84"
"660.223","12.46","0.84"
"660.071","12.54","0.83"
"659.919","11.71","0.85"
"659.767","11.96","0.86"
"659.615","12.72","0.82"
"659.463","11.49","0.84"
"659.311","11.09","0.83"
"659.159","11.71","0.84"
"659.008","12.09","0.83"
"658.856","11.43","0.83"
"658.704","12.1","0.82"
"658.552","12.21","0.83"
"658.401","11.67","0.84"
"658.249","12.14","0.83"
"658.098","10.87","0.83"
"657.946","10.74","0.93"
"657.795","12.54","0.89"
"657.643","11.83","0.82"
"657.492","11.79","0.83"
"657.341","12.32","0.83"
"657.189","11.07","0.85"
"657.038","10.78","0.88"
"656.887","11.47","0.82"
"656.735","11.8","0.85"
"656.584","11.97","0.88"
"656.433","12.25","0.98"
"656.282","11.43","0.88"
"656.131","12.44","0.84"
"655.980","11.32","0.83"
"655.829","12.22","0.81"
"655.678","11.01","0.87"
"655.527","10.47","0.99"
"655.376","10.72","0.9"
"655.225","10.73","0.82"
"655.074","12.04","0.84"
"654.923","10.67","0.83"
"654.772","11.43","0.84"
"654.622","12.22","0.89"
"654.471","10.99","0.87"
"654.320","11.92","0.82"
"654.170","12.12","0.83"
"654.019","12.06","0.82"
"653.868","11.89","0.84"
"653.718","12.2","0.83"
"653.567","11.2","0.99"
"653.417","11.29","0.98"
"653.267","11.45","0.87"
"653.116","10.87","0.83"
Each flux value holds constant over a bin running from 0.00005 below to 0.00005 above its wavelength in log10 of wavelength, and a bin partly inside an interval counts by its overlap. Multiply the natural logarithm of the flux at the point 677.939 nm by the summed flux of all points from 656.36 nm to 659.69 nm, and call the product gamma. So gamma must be 643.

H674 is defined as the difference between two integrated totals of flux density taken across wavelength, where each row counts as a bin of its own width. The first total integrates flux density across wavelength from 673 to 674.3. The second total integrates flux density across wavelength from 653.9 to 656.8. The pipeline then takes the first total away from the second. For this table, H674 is 19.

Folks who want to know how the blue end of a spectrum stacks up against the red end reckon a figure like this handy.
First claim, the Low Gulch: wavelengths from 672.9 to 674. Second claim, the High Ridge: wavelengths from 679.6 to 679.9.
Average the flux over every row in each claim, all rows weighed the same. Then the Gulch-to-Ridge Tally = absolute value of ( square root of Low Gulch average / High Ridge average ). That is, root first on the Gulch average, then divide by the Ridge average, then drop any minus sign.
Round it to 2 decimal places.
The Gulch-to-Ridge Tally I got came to 0.29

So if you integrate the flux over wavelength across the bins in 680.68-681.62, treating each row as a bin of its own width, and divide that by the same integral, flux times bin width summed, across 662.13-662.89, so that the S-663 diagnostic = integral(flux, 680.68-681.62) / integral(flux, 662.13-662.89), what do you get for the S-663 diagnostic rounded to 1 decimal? 1.2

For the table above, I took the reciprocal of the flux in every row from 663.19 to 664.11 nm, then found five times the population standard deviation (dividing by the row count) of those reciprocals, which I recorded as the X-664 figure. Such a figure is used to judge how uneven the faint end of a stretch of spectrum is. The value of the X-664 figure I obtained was 0.018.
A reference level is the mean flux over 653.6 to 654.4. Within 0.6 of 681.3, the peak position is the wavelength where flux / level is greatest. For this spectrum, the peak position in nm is 681.068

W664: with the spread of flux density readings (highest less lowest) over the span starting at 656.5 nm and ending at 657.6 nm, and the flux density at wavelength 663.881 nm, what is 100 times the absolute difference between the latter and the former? 1075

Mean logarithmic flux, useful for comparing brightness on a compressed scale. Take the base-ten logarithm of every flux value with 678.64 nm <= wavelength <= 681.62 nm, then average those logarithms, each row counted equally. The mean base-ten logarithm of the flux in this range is 1.06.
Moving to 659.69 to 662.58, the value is 1.08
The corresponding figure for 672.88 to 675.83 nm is 1.06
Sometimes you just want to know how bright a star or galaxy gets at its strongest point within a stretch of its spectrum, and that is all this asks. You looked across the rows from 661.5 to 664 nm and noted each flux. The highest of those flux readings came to 13.18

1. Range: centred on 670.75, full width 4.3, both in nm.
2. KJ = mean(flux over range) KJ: 12.0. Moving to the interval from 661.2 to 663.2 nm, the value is 11.7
